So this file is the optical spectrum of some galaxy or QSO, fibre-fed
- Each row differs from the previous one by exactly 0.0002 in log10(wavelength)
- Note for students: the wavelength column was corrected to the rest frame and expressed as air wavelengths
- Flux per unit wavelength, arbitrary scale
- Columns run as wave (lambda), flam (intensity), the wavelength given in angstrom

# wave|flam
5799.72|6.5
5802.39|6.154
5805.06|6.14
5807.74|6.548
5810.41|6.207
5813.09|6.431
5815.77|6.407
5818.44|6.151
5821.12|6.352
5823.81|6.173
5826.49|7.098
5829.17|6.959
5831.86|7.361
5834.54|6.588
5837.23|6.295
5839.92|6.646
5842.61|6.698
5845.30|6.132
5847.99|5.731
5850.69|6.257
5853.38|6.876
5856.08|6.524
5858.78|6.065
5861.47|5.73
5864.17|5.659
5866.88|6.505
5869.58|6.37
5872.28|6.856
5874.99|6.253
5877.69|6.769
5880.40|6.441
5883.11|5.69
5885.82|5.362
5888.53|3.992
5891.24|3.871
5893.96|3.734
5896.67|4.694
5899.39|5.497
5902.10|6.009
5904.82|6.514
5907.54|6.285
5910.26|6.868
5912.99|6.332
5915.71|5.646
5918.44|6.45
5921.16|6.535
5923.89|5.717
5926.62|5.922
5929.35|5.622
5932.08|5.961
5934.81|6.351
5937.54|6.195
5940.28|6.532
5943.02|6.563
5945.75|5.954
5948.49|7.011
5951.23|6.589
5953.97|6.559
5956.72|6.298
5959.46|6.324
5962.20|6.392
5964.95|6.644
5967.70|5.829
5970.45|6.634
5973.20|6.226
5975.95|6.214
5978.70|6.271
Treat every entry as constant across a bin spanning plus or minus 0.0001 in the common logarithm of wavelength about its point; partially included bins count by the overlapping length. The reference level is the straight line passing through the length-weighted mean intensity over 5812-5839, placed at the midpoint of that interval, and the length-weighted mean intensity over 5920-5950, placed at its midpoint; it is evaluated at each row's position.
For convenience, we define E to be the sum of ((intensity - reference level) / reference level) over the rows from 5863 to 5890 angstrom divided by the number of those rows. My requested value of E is -0.066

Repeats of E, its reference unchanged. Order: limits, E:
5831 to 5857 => -0.002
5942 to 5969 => 0.044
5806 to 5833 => -0.005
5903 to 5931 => -0.014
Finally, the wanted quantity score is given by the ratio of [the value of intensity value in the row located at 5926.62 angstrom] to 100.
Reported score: 0.059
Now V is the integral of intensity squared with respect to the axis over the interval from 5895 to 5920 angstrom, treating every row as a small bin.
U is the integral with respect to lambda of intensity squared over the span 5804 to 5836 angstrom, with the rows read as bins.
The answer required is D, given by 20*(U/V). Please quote 30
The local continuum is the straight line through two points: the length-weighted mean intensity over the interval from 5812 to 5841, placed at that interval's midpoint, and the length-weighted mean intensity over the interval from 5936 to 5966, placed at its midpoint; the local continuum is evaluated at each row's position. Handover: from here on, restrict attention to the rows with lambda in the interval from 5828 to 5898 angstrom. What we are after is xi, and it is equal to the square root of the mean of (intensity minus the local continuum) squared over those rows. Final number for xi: 1.08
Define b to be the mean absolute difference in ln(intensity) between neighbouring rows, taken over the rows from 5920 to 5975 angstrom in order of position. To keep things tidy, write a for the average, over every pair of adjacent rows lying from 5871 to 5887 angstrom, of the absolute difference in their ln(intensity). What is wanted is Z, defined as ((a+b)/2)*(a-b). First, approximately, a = 0.081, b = 0.062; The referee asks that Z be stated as 0.0014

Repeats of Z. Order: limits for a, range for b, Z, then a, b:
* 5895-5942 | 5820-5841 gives 0.0008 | 0.076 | 0.065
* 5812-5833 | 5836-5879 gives -0.0012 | 0.046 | 0.067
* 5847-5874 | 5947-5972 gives 0.0009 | 0.068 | 0.053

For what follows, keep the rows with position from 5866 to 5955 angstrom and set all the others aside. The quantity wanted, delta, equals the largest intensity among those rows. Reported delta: 7.011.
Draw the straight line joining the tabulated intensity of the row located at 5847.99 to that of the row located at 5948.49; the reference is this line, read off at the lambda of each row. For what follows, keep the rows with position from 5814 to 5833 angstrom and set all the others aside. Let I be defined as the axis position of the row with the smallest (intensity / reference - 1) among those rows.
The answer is 5823.81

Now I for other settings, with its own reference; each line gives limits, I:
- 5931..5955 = 5945.75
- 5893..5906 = 5893.96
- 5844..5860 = 5847.99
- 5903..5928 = 5923.89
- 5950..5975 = 5967.70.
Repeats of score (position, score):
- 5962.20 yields 0.064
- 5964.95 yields 0.066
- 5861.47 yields 0.057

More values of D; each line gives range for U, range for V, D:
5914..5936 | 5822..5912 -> 5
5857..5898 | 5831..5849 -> 35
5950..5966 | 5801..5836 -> 9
